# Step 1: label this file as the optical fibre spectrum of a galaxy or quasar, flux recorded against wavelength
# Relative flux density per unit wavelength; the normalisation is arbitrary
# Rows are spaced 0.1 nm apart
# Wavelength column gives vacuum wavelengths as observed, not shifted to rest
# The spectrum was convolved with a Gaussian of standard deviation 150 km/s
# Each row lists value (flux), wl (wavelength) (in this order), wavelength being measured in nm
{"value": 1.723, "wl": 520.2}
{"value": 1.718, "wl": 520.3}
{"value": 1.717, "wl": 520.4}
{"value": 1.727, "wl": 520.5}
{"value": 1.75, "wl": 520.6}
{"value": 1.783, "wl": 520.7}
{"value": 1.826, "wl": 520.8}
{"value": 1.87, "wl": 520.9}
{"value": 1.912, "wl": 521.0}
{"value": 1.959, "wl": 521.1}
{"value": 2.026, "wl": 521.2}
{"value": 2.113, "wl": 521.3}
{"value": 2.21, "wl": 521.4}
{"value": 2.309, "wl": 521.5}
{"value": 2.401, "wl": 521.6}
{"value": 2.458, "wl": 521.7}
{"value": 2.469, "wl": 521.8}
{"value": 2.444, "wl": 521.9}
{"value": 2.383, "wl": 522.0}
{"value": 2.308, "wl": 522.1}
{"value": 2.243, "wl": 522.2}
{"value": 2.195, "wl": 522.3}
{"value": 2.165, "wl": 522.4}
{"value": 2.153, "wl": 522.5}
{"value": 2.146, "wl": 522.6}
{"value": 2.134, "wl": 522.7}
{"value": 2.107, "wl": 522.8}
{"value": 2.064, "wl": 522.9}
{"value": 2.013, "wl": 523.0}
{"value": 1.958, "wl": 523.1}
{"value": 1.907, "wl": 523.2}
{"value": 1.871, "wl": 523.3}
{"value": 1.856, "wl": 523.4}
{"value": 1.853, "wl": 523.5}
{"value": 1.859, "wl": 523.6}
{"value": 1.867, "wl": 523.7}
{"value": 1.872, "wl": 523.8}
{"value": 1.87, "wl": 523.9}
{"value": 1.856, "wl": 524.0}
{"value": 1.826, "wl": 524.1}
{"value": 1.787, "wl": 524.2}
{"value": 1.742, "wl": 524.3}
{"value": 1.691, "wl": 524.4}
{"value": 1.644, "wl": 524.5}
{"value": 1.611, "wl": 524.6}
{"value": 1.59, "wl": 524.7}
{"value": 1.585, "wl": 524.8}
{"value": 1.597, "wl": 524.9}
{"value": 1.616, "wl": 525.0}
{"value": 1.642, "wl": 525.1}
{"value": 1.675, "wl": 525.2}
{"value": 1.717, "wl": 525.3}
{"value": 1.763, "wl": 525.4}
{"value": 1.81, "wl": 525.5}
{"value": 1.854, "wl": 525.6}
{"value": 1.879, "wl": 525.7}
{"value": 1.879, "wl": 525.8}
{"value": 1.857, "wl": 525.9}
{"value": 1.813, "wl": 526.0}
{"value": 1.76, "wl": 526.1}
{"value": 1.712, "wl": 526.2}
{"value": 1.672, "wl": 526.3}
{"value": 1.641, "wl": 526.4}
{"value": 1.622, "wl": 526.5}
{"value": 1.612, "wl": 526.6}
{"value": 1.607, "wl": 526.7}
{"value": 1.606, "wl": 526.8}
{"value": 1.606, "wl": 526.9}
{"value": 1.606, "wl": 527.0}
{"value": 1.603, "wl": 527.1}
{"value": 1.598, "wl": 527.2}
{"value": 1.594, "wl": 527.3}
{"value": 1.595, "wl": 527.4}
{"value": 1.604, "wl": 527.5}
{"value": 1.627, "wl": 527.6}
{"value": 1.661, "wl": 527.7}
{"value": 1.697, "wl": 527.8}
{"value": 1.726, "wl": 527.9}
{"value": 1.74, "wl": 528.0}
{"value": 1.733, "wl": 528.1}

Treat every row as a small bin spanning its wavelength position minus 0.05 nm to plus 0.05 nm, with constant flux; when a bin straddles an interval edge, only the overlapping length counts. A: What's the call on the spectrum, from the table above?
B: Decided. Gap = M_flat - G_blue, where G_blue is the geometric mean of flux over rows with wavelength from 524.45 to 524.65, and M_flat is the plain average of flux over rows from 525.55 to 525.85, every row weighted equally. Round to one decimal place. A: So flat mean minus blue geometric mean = 0.2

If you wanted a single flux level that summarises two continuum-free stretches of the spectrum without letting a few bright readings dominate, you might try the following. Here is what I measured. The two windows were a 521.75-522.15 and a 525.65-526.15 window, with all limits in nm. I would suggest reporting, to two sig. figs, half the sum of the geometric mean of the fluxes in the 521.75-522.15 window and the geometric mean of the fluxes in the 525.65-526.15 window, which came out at 2.1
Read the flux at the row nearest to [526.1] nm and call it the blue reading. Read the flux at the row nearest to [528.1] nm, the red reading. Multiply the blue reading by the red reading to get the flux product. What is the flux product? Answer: 3.1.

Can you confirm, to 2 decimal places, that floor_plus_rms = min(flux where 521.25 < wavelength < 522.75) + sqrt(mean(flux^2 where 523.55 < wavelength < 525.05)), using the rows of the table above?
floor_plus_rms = 3.85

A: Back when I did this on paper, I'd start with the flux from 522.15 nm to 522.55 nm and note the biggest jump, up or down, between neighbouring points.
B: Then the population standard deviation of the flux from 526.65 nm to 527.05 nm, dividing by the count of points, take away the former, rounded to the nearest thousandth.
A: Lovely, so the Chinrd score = -0.048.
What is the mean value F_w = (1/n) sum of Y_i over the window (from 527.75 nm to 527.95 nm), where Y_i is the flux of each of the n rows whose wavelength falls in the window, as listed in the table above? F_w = 1.71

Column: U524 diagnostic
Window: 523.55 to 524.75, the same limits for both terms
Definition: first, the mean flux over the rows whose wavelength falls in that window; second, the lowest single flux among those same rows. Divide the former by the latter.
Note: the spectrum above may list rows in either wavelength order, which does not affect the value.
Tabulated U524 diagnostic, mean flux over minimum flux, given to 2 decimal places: 1.11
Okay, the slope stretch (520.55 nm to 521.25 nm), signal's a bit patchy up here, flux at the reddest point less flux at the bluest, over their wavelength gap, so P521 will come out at 0.46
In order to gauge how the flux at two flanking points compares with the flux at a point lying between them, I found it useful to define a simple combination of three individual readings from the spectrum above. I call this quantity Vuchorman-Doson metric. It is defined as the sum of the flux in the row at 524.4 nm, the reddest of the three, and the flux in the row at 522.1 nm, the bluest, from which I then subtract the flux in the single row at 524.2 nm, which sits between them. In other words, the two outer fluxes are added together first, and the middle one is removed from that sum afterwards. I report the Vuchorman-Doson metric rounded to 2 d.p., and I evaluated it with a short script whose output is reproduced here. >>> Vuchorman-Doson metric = 2.21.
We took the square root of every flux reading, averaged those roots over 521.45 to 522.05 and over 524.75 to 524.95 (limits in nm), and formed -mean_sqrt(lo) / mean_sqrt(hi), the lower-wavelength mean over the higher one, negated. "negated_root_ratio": -1.23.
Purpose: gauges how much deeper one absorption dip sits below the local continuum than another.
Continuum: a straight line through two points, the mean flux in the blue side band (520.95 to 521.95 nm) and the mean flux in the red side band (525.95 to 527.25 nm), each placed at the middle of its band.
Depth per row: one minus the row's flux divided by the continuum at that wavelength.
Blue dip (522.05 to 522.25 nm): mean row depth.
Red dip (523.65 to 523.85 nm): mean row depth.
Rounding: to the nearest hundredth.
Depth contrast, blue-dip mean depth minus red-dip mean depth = -0.11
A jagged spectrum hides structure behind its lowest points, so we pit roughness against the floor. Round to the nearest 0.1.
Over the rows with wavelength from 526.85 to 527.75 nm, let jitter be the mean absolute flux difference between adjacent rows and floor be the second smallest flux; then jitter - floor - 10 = -11.6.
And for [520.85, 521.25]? -11.9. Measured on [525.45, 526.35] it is -11.7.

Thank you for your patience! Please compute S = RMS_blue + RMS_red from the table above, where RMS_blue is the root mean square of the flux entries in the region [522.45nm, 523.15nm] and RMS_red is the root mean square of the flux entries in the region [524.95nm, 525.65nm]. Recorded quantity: 3.81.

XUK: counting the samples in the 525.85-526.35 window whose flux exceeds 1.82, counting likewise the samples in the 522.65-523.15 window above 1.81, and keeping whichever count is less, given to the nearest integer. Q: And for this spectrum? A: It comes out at 1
